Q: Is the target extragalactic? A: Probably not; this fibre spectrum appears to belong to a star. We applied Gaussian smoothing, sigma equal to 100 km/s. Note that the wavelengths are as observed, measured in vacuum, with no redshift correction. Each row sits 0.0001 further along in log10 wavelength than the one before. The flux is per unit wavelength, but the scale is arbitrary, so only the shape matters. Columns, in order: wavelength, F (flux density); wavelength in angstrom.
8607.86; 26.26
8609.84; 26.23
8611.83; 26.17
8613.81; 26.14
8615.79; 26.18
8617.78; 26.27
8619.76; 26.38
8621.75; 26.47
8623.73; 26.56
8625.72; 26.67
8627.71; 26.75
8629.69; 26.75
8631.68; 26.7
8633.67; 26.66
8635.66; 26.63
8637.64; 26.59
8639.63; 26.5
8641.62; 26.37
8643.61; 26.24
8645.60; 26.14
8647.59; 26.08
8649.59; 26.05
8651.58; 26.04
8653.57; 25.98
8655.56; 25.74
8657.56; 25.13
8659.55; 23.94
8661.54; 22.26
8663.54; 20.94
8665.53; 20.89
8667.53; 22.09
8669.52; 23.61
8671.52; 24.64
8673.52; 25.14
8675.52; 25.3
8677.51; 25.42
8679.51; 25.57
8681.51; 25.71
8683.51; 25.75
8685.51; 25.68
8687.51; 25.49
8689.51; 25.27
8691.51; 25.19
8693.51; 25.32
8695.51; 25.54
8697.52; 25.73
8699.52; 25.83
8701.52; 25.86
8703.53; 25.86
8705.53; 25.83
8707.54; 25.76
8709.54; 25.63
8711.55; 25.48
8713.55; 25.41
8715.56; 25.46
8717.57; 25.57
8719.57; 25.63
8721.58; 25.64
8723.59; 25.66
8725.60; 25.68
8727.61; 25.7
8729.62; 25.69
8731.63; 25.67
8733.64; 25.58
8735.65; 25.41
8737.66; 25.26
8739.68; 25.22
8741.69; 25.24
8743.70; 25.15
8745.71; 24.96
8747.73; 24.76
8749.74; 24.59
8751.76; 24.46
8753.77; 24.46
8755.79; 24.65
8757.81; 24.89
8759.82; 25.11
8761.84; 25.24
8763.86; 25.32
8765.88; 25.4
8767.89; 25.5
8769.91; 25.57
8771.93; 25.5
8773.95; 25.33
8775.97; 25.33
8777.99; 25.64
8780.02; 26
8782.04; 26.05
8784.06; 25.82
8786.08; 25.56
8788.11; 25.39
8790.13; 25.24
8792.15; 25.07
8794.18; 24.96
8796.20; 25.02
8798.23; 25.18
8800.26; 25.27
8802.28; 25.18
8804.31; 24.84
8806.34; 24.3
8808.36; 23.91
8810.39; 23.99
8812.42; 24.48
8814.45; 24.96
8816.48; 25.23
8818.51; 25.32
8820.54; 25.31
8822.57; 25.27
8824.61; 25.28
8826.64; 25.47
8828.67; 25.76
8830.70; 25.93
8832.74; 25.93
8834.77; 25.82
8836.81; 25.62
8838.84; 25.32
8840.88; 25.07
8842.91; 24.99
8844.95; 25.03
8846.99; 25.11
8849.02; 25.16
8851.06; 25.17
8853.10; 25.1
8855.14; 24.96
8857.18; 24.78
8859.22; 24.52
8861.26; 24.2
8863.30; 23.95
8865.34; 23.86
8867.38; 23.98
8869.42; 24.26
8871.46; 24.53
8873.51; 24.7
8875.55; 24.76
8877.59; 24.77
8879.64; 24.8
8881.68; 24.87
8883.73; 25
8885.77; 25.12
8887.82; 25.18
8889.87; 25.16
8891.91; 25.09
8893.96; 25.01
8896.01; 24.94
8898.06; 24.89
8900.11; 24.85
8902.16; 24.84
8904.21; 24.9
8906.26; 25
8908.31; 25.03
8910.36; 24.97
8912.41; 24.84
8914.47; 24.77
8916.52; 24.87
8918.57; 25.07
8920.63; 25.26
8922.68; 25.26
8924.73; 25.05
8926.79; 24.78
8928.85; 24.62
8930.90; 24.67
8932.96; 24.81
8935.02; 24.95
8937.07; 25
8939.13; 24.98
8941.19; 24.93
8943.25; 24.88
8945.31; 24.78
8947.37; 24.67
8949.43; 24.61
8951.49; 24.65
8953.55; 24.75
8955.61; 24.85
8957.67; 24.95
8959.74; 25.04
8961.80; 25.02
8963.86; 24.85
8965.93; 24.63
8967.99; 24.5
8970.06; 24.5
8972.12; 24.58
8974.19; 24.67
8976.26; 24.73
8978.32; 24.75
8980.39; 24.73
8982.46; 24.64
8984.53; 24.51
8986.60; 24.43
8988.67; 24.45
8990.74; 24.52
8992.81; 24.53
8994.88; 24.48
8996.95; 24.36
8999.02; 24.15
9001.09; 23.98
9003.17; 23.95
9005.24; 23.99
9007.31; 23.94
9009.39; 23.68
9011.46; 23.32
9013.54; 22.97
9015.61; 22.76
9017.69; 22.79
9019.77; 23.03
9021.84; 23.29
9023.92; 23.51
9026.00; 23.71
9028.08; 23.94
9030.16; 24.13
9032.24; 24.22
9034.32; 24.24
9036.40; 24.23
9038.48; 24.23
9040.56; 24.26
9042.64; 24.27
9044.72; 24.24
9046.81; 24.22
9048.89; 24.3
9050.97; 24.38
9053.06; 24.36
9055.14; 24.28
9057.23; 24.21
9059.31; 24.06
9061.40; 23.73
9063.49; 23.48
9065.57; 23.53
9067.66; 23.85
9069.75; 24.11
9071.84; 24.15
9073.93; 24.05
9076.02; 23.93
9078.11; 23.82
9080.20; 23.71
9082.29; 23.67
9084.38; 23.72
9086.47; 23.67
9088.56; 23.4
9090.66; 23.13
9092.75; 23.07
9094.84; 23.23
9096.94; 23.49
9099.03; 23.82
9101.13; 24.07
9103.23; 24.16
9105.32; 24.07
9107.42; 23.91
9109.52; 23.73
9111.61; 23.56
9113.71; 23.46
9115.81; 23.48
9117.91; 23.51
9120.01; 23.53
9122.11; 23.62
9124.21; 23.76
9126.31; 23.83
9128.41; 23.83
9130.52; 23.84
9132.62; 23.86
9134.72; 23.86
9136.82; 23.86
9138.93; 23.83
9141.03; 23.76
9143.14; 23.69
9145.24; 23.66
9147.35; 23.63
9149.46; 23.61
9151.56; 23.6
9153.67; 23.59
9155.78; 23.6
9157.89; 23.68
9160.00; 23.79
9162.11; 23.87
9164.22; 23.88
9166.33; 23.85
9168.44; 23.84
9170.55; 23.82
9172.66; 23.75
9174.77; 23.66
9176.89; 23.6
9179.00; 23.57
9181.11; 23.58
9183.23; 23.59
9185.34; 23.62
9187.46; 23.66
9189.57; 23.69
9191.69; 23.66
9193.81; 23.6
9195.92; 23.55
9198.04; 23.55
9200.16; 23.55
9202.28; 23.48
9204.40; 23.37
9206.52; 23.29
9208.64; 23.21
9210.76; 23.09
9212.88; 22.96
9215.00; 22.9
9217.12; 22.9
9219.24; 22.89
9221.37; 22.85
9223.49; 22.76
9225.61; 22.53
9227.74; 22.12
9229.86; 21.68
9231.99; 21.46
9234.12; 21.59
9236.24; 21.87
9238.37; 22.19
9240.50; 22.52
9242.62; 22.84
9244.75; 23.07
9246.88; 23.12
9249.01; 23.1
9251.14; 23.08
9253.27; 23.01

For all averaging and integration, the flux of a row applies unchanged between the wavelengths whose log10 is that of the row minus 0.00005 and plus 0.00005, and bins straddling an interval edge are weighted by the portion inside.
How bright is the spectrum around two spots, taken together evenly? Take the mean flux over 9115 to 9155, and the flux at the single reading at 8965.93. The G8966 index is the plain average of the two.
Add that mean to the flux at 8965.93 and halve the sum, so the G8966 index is 24.2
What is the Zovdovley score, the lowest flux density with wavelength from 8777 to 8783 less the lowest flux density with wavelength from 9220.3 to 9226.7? 3.1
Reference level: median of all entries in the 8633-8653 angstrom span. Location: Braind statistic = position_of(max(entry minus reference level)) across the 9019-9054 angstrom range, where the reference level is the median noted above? 9050.97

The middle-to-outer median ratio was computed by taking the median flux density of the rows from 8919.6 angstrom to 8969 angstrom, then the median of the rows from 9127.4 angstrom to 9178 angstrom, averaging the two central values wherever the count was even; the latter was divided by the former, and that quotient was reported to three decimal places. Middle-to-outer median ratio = 0.957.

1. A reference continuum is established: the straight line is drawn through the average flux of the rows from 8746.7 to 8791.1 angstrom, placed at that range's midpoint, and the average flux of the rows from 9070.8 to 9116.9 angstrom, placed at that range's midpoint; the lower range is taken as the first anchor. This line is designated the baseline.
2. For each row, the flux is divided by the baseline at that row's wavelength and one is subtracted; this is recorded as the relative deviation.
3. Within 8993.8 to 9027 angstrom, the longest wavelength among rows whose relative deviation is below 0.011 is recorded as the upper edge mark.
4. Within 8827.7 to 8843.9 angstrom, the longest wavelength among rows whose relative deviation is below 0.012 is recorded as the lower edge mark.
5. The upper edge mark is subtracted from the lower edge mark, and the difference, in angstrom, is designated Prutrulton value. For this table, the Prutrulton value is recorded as -183.1 angstrom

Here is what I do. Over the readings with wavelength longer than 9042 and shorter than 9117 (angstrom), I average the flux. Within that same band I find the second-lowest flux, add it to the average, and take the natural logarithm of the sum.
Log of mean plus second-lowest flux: 3.85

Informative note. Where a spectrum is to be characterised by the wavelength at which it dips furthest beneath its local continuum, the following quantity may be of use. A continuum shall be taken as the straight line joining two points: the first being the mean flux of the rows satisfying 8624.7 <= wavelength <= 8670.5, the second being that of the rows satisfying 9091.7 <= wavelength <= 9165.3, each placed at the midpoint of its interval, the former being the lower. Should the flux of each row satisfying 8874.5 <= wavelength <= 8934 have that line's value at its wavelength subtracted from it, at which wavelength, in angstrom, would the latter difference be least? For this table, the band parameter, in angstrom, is 8875.55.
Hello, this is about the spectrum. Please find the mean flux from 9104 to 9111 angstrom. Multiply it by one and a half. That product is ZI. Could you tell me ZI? 35.9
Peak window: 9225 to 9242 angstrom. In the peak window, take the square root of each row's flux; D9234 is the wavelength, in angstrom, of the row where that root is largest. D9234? 9225.61 angstrom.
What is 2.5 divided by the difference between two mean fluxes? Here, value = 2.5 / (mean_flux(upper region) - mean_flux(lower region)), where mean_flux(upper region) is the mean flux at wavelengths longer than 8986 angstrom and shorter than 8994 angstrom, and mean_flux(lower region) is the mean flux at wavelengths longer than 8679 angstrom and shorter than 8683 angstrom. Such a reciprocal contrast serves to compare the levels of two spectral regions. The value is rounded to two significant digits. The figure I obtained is -2.2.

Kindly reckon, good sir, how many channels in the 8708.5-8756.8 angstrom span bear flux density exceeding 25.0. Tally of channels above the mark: 18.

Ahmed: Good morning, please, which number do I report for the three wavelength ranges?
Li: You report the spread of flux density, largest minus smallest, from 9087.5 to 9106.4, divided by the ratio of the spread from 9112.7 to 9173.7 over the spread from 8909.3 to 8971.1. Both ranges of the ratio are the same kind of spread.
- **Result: 2.0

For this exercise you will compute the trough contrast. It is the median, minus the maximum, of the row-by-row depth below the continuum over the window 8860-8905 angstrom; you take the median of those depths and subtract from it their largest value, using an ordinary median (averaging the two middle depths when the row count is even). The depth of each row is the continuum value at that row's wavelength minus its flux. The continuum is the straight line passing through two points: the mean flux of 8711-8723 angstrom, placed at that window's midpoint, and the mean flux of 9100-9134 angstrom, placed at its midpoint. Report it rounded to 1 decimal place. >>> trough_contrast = -1.1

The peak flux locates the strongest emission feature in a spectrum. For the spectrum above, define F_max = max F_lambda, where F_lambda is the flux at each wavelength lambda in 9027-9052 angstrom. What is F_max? 24.38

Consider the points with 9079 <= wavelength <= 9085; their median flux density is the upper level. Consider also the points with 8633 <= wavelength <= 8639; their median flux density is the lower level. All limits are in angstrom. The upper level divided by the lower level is 0.890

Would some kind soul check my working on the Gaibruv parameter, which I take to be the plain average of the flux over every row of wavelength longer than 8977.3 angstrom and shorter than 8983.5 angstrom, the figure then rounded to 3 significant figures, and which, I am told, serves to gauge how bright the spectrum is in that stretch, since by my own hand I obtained 24.7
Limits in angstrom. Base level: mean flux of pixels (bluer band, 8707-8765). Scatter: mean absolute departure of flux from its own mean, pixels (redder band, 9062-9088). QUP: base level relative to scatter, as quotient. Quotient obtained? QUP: 142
